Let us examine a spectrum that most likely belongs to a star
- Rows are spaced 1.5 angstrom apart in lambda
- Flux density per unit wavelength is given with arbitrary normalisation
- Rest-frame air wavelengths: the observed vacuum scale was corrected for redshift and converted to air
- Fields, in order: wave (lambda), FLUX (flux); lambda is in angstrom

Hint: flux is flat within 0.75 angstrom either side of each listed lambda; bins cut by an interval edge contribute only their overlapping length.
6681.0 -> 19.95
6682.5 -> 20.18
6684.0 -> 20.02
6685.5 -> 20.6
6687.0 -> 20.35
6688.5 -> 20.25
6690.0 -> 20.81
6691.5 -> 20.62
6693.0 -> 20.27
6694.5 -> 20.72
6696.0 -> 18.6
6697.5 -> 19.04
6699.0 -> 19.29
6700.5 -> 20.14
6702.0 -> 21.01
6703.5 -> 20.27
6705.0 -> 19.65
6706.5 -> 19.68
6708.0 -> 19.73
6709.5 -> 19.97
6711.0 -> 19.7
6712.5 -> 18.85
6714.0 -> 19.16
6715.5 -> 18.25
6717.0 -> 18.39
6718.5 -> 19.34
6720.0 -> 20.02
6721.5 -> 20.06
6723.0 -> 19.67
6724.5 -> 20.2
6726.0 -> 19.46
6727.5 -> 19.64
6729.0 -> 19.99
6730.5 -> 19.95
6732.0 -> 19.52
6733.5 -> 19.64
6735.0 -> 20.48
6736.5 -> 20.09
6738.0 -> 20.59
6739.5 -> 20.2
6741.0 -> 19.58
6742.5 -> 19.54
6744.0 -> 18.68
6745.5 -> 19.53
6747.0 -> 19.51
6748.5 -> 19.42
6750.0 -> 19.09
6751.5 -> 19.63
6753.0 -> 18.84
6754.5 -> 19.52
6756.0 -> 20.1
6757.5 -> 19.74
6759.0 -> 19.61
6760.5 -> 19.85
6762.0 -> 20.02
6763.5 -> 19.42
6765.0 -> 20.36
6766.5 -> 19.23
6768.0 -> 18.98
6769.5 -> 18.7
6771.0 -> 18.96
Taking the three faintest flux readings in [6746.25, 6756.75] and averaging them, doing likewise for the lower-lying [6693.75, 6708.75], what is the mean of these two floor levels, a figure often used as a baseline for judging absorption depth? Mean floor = 19.0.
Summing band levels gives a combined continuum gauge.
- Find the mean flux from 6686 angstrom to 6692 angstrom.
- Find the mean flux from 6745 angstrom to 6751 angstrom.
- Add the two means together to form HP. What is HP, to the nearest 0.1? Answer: 39.9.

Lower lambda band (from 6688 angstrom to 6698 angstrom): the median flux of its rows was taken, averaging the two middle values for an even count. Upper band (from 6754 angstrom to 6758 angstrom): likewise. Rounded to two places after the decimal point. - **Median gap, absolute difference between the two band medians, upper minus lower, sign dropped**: 0.53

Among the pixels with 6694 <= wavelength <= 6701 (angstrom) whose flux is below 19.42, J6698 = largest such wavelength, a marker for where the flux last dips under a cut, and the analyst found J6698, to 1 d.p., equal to 6699.0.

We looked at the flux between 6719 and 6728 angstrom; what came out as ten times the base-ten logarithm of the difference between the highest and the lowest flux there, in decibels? -1.3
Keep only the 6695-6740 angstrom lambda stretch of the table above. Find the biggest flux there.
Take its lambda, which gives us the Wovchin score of 6702.0 angstrom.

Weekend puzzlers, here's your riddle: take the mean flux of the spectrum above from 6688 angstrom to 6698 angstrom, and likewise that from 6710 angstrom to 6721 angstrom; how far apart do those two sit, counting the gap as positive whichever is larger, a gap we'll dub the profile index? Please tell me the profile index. 0.9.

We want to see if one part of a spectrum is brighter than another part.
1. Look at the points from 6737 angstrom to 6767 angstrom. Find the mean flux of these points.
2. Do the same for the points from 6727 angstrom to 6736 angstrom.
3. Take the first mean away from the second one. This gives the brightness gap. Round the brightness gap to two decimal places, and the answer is 0.25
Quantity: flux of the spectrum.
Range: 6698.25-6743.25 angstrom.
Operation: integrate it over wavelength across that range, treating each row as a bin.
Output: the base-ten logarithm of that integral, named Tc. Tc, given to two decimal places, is 2.95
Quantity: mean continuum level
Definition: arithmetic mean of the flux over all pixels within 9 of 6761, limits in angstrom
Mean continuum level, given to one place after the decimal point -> 19.5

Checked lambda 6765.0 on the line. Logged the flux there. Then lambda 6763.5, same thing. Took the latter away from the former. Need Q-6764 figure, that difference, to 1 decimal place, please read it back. 0.9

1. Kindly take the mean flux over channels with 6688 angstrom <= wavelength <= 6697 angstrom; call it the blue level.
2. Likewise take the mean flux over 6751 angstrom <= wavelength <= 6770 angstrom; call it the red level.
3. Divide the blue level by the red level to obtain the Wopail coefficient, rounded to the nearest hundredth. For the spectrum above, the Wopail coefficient 1.03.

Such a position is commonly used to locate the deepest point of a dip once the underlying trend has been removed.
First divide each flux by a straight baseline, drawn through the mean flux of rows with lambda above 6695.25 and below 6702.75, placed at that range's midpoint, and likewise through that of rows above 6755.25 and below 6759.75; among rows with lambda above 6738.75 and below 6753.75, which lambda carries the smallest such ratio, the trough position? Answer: 6744.0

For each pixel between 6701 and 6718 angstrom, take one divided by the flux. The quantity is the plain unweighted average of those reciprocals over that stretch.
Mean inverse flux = 0.0513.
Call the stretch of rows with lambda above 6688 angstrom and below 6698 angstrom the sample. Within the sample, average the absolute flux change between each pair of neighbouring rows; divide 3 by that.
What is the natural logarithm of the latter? 1.48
